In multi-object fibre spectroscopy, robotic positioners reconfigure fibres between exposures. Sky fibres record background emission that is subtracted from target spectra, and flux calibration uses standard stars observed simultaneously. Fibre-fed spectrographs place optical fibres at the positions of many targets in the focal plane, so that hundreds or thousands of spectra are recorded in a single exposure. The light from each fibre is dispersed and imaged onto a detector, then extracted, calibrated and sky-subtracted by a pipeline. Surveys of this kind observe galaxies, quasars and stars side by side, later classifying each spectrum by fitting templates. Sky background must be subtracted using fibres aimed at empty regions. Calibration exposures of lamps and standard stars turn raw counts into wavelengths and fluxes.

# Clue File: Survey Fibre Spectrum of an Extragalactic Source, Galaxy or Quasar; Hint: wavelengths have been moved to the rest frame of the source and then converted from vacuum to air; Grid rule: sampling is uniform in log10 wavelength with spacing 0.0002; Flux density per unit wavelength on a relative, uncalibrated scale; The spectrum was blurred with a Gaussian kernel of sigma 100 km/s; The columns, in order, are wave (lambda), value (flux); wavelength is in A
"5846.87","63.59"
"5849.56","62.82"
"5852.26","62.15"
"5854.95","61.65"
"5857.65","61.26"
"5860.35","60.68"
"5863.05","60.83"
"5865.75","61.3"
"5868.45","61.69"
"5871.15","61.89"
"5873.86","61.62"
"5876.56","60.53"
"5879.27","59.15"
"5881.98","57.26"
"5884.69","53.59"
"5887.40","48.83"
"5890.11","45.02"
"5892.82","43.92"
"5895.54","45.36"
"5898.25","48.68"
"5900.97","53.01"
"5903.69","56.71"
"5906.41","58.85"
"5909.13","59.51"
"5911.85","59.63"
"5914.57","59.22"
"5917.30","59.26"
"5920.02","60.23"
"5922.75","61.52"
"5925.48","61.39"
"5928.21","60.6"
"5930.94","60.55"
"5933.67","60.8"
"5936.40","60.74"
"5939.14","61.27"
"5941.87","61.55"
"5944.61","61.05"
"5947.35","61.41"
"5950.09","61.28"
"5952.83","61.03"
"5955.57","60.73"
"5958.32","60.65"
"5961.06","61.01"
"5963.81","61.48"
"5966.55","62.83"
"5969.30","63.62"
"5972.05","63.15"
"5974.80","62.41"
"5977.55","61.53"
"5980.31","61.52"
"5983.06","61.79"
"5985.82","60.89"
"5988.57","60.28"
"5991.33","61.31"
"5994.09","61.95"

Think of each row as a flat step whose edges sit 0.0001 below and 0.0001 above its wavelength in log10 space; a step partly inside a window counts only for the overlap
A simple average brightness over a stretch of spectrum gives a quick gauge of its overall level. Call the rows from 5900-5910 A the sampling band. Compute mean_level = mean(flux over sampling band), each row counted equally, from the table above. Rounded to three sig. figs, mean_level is 57.0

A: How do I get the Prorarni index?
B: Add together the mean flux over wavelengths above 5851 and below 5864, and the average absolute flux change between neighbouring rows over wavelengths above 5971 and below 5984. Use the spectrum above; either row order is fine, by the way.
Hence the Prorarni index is 61.8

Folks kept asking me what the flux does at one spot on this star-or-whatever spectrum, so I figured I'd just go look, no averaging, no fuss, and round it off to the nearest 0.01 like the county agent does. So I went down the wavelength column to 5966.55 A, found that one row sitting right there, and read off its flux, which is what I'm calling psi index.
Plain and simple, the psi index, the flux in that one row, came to 62.83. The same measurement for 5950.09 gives 61.28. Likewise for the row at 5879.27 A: 59.15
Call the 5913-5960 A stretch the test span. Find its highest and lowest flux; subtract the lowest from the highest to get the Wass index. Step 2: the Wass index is 2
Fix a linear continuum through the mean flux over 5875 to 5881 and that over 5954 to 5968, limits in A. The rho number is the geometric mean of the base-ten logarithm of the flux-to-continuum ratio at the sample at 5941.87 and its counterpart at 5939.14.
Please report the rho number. 0.003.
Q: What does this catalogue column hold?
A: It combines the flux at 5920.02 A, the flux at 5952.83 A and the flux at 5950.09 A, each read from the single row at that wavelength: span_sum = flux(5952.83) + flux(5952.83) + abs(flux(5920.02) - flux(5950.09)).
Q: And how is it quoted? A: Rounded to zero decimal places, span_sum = 123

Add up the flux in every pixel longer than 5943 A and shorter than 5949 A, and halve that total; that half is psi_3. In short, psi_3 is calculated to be 61.2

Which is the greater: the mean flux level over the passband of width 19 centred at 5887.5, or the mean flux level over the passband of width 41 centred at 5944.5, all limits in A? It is 61.0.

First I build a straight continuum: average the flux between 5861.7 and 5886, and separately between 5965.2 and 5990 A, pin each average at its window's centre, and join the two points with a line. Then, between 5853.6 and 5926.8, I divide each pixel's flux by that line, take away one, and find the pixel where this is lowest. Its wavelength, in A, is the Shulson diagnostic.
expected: 5892.82 A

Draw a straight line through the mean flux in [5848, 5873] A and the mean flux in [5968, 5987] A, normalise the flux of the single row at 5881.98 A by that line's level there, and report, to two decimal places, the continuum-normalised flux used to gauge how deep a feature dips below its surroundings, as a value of 0.93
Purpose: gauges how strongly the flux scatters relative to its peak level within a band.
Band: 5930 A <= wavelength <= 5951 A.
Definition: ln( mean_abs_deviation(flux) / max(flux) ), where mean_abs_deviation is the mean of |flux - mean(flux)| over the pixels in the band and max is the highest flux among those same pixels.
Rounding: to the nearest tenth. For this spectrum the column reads -5.3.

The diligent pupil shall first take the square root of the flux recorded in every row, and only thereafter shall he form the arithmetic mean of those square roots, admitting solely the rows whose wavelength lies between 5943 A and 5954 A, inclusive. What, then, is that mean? 7.82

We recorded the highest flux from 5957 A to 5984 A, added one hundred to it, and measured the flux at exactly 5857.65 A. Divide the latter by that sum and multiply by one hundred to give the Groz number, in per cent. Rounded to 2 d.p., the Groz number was 37.44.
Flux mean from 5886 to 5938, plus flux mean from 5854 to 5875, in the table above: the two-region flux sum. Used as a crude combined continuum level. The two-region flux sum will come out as 117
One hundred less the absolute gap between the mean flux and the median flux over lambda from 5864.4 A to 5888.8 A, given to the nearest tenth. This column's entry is 97.9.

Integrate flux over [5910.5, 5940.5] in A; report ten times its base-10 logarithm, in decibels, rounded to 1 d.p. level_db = 32.6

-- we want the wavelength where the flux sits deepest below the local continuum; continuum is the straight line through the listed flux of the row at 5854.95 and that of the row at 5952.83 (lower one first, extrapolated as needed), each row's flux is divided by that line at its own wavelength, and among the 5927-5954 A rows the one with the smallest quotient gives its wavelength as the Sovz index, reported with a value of 5930.94 A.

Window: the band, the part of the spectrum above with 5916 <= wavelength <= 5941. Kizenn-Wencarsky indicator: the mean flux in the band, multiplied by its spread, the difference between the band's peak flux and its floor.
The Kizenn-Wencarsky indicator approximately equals 137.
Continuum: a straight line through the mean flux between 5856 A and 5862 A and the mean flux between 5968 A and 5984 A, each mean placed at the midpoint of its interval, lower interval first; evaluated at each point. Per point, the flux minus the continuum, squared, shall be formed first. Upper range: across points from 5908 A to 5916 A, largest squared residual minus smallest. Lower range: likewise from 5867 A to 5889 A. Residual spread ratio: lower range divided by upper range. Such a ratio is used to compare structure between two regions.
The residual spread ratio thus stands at 81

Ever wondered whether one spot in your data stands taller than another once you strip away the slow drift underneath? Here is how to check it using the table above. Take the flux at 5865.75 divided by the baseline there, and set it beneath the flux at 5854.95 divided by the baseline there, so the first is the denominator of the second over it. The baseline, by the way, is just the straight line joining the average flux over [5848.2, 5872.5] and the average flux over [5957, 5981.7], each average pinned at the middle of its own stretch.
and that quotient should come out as 1.01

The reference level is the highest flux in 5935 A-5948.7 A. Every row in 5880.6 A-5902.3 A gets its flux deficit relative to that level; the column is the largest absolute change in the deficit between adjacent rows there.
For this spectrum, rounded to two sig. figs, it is 4.8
